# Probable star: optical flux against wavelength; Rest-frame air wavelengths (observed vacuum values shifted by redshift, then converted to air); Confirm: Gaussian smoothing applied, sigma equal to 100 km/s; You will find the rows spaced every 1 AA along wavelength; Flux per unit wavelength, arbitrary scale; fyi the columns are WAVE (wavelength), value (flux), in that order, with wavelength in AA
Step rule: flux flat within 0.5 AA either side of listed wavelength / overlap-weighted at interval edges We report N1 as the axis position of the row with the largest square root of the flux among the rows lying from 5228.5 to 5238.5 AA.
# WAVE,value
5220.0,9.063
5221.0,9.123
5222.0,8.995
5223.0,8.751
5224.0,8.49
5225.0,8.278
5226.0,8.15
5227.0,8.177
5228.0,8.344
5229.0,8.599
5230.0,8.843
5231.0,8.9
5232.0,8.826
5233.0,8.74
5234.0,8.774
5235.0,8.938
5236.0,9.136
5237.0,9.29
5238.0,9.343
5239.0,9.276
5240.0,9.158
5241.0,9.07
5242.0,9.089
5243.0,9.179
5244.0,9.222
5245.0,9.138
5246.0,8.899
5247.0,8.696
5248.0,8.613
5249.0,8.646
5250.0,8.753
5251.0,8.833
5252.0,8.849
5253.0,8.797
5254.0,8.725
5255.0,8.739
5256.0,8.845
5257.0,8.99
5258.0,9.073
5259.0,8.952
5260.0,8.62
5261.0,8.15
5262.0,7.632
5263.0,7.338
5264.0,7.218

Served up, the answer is 5238.0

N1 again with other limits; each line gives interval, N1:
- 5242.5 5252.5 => 5244.0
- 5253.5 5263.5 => 5258.0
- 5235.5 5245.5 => 5238.0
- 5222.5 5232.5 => 5231.0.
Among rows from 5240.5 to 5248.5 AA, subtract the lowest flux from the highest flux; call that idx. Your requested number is 0.61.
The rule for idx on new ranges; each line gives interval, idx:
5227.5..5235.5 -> 0.59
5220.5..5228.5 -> 0.97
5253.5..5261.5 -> 0.92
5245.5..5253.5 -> 0.29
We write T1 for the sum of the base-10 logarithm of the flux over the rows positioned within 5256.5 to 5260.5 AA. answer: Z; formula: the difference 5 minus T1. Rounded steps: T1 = 3.799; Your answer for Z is 1.201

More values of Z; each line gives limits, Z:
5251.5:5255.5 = 1.227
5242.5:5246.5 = 1.162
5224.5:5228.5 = 1.337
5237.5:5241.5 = 1.143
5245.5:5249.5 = 1.239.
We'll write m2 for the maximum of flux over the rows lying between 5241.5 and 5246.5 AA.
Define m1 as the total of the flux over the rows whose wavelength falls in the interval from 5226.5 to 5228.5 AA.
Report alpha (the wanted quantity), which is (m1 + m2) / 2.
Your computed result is 13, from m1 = 17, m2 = 9.222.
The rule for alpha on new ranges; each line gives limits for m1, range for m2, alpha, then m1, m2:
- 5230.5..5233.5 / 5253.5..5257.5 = 18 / 26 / 8.99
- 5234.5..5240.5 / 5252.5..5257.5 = 32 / 55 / 8.99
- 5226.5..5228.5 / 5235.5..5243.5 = 13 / 17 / 9.343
